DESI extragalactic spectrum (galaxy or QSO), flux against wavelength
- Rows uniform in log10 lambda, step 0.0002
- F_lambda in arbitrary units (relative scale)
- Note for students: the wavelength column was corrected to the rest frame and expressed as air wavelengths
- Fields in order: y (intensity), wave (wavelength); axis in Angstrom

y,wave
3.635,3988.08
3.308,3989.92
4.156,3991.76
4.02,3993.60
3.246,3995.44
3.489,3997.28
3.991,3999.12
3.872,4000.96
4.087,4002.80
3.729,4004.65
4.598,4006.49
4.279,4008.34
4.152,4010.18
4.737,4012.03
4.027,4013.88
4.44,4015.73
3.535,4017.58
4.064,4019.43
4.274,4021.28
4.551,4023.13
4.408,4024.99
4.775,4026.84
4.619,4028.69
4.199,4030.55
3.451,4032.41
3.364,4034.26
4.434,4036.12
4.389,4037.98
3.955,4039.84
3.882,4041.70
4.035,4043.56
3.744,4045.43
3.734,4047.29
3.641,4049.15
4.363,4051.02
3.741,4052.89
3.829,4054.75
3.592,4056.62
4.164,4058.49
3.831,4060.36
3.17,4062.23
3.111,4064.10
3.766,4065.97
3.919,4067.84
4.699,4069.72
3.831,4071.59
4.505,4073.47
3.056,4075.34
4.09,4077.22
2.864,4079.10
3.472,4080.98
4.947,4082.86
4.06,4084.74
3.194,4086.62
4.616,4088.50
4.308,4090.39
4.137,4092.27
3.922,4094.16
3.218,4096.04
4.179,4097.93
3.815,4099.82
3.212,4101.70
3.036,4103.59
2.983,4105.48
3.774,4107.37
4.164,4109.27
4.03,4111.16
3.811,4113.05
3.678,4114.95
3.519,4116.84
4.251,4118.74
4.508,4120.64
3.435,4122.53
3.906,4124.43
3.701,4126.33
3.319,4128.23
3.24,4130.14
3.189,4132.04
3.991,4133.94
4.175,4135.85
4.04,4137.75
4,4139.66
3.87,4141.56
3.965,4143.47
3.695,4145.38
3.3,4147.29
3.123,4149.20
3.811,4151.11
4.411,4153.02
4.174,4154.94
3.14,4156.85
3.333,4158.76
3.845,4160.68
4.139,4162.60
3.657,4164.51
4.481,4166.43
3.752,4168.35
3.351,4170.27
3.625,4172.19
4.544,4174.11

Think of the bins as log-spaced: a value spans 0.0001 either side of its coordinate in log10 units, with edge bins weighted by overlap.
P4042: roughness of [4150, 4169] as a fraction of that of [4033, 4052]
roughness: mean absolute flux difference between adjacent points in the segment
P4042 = 1.7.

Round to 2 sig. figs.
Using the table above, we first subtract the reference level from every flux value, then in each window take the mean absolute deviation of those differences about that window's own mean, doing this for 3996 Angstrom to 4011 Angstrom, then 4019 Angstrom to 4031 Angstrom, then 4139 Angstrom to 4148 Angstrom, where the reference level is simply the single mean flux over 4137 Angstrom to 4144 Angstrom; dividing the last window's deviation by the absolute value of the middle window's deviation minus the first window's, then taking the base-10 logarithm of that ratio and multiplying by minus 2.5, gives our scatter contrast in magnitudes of -1.5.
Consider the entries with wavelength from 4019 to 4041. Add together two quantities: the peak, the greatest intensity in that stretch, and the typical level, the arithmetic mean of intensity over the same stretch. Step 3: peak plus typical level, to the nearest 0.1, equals 9.0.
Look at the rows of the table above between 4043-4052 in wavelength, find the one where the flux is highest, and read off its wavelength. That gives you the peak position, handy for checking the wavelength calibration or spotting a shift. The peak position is 4051.02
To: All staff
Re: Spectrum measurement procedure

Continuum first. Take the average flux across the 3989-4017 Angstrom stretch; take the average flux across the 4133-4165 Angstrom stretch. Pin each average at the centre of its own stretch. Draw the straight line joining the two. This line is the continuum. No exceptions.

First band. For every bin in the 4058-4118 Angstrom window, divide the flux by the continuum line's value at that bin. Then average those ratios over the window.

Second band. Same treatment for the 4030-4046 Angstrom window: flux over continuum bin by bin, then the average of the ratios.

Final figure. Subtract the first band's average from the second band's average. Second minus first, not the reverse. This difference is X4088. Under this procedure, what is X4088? 0.022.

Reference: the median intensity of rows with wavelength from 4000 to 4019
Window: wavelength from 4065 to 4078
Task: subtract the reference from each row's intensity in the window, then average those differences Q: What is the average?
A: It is -0.14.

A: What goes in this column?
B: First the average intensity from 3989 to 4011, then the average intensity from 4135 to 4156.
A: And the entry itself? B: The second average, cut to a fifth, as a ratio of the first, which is 0.198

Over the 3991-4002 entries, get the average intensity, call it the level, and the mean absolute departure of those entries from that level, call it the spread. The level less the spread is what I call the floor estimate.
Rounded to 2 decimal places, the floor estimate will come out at 3.51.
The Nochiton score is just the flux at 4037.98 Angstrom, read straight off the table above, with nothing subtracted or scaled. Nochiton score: 4.389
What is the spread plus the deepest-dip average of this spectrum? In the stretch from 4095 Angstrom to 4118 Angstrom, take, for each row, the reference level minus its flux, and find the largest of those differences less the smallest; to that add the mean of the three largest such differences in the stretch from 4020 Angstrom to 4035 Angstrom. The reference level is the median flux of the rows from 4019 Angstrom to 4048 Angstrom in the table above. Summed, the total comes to 1.66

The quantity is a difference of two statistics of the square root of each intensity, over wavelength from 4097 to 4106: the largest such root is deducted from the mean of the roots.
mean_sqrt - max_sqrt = -0.19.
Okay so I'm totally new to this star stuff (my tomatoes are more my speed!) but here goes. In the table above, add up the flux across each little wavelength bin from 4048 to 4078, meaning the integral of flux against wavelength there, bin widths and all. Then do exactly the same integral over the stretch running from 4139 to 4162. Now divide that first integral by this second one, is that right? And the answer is 1.3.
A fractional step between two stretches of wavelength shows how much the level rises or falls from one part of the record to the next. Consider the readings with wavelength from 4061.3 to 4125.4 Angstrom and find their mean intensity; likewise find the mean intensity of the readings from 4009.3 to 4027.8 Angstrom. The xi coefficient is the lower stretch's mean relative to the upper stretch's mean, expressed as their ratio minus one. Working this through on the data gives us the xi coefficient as 0.13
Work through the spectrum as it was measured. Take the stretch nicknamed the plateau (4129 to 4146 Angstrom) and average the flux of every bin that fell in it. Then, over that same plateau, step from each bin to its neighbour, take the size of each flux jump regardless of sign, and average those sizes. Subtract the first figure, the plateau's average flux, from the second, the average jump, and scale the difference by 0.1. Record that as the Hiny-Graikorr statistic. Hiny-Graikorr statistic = -0.358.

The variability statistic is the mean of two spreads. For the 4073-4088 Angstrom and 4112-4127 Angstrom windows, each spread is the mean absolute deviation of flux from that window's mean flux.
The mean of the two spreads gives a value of 0.45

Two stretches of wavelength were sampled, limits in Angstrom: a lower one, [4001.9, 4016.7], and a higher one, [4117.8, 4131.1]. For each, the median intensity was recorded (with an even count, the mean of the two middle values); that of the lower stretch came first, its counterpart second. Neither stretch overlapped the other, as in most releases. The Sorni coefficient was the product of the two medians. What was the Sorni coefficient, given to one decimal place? 15.6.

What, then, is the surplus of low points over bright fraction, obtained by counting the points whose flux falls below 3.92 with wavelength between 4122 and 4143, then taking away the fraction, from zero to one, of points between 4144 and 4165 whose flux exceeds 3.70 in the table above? 7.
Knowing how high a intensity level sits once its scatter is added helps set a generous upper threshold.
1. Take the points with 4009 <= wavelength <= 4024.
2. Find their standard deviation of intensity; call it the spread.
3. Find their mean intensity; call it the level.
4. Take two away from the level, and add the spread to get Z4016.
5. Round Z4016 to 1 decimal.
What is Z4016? 2.6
